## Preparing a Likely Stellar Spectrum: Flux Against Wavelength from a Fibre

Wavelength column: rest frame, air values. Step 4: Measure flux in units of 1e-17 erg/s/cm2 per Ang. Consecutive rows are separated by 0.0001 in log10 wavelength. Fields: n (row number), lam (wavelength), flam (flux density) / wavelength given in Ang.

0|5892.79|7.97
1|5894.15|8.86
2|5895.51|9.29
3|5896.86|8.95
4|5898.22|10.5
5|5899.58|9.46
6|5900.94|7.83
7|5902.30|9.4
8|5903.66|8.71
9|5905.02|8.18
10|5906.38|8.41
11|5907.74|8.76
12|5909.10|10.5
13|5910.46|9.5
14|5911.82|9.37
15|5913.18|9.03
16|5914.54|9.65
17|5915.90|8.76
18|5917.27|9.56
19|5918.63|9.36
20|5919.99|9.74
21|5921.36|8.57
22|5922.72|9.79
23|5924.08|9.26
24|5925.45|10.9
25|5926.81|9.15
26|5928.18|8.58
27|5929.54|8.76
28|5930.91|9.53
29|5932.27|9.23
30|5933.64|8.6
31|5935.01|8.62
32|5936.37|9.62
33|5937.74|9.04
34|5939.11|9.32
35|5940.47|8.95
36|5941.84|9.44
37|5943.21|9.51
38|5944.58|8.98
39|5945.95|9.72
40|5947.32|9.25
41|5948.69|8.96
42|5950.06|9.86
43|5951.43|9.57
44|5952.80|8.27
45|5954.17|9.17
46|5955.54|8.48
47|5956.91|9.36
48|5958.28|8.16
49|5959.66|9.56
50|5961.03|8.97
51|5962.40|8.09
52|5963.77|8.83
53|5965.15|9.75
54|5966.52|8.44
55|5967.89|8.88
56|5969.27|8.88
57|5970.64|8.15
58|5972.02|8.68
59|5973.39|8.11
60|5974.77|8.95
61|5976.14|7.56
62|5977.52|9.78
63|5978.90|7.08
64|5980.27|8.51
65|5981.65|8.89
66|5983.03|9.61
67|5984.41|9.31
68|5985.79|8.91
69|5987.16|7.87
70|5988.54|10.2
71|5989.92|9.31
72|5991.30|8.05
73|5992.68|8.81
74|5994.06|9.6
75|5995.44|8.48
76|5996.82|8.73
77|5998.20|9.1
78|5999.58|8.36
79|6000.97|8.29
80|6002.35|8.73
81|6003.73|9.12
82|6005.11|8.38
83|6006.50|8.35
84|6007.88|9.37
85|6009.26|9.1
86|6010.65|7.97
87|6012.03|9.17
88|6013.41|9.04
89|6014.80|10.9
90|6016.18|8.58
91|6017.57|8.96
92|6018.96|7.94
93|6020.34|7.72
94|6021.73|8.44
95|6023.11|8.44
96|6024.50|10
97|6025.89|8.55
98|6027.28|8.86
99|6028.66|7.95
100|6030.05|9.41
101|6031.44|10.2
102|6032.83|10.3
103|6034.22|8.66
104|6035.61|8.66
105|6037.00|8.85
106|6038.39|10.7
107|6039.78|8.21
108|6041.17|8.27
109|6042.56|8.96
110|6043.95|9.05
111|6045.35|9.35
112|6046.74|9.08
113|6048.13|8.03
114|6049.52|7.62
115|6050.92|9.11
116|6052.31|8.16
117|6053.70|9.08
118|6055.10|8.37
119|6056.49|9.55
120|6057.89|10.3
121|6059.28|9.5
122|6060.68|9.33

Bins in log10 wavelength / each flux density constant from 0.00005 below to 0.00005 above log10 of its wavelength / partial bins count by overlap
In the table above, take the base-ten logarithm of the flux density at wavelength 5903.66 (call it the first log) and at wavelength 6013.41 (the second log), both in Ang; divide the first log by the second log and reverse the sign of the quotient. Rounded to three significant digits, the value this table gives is -0.983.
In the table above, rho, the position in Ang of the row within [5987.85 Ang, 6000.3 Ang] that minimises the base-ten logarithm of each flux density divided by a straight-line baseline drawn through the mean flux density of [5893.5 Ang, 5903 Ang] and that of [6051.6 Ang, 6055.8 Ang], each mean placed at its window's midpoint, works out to 5991.30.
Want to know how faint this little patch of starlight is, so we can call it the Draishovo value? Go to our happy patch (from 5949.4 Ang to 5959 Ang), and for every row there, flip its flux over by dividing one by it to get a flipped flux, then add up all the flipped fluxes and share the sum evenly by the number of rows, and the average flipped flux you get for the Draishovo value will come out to 0.112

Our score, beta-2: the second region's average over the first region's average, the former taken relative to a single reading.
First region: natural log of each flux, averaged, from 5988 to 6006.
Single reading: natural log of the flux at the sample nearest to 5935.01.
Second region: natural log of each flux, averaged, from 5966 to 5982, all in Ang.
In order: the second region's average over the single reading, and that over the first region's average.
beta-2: 0.455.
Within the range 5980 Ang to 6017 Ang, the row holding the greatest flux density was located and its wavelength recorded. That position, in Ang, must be 6014.80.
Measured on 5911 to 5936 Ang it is 5925.45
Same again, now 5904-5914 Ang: 5909.10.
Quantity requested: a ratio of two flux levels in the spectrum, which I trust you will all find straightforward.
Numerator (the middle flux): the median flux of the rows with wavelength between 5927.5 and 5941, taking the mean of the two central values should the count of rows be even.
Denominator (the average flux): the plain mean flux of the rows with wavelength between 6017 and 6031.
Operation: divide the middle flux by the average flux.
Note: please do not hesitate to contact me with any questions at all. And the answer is 1.04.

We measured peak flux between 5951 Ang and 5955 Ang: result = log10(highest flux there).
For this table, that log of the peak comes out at 0.98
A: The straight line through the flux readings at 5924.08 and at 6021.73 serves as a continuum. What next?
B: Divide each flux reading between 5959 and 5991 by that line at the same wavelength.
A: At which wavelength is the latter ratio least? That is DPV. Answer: 5978.90 Ang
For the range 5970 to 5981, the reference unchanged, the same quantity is 5978.90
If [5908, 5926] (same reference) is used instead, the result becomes 5921.36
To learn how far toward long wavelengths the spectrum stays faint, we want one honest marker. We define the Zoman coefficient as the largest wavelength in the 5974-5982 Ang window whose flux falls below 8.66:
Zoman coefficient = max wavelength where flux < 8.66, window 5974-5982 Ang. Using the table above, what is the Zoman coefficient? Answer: 5980.27 Ang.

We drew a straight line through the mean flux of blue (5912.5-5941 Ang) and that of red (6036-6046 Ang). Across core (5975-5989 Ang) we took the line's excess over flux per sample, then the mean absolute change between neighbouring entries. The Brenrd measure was 1.28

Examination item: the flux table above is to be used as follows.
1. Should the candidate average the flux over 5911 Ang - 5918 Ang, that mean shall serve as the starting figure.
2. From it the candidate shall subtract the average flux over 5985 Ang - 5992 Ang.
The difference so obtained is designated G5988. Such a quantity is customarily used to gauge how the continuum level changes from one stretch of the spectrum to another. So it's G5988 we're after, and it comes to 0.4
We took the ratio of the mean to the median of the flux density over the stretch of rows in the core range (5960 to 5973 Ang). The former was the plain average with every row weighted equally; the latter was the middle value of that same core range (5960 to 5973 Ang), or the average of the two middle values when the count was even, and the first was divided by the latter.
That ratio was 0.99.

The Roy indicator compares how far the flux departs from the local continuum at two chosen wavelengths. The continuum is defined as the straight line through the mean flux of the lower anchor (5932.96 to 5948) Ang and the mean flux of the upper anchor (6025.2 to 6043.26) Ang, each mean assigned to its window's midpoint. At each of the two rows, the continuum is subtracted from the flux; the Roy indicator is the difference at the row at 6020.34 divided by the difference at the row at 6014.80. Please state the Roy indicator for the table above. -0.7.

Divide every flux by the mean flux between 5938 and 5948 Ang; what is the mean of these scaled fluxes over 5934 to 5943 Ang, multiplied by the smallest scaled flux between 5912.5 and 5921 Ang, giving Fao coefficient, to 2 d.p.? 0.93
